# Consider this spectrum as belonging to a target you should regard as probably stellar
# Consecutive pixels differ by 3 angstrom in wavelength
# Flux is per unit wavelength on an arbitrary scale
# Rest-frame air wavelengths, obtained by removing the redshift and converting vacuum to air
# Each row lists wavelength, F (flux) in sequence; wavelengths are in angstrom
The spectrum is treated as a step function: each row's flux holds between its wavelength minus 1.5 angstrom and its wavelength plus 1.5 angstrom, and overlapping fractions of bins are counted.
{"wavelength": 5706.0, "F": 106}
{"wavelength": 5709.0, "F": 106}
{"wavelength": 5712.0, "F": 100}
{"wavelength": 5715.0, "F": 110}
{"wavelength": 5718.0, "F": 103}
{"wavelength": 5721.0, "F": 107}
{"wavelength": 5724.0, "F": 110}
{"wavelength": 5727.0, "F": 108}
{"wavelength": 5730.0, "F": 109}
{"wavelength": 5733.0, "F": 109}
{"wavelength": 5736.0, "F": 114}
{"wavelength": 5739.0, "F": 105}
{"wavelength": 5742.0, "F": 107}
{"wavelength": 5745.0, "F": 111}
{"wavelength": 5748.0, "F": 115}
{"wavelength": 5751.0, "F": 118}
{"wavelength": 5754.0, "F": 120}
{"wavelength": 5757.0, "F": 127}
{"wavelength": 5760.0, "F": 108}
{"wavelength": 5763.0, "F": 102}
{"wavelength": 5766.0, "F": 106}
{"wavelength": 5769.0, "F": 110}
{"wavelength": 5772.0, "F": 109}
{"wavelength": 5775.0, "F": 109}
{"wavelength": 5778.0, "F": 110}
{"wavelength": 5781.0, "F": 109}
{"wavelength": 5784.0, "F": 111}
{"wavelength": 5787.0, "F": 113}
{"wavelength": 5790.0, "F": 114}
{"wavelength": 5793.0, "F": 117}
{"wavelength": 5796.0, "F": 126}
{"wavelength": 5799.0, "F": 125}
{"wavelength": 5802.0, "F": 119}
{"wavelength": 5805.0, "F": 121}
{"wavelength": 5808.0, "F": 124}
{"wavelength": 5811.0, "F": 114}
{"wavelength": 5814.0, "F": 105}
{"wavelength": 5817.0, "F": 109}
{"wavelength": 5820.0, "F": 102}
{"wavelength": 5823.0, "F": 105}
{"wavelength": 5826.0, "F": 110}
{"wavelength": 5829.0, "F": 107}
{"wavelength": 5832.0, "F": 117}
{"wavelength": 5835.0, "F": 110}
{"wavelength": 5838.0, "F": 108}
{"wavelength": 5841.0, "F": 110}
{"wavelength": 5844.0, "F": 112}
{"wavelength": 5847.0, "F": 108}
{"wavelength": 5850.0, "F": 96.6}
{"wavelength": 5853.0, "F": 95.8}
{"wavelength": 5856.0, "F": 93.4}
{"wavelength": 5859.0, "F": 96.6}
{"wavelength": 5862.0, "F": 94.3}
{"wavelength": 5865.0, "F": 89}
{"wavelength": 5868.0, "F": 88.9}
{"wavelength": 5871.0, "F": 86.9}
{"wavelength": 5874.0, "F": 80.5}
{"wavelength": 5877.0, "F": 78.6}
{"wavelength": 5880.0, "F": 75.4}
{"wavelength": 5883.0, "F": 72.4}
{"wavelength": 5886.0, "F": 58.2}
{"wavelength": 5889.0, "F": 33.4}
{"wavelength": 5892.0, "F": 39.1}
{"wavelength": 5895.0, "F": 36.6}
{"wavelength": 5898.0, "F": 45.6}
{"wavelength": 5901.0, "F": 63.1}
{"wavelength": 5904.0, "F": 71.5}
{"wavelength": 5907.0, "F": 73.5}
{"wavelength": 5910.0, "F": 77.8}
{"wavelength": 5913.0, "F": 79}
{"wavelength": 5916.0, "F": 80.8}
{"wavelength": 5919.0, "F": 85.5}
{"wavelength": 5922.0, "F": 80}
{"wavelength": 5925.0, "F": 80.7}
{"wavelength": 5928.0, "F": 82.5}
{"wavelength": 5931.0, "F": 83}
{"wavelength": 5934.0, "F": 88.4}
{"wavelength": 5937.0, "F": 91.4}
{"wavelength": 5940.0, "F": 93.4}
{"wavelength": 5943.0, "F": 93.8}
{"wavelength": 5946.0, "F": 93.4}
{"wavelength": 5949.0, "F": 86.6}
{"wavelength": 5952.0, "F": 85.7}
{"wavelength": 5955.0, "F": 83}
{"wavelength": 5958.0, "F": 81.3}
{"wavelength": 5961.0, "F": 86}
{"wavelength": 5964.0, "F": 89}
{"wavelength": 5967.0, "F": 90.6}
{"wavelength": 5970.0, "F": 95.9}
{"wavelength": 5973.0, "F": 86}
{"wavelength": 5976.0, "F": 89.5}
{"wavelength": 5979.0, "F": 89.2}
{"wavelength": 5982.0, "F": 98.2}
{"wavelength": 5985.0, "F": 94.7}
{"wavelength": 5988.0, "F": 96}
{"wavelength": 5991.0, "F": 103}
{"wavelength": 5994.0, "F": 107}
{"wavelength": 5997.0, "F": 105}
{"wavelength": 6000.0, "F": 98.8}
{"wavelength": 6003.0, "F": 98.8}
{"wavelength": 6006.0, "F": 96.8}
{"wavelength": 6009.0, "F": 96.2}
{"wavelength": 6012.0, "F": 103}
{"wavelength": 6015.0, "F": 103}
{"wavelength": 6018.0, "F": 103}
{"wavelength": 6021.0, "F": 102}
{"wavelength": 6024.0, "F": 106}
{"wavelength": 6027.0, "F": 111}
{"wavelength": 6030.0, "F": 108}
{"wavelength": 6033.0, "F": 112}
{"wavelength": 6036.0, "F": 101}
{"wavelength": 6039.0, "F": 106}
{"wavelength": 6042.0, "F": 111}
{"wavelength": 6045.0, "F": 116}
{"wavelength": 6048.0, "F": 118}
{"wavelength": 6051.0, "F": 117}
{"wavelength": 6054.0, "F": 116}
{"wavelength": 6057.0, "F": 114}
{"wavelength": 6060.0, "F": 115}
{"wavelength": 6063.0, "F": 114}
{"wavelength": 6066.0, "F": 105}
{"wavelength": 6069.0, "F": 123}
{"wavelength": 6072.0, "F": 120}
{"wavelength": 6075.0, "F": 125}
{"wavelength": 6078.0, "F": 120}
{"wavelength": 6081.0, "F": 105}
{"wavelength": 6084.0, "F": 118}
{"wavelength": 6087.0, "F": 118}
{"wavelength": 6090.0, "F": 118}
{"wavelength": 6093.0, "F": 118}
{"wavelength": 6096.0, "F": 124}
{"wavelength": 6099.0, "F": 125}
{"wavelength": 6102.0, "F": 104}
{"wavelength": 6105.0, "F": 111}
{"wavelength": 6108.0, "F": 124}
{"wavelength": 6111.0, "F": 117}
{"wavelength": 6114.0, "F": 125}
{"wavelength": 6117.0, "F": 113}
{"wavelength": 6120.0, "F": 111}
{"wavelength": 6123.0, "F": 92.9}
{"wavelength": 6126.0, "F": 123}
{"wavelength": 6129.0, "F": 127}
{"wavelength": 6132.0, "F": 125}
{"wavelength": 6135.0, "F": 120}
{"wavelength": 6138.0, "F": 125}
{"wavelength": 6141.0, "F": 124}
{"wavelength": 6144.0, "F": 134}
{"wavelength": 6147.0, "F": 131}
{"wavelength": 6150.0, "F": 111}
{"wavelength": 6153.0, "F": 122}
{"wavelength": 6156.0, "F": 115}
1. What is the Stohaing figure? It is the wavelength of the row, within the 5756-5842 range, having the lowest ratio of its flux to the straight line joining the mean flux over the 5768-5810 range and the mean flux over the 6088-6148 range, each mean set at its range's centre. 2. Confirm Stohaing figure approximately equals 5820.0 angstrom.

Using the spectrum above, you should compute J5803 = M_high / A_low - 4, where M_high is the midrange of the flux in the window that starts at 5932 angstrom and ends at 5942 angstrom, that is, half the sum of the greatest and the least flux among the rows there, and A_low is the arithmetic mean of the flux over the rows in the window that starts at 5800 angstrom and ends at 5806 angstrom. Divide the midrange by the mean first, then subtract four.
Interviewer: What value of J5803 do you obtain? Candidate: -3.24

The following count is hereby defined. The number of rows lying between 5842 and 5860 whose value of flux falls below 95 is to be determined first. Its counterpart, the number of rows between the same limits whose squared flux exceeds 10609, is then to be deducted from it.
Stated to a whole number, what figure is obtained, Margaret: -1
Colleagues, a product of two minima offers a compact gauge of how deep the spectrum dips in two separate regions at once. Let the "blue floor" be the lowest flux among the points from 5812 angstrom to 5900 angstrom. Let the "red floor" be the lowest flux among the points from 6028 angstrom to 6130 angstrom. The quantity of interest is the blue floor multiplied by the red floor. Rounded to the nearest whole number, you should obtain 3103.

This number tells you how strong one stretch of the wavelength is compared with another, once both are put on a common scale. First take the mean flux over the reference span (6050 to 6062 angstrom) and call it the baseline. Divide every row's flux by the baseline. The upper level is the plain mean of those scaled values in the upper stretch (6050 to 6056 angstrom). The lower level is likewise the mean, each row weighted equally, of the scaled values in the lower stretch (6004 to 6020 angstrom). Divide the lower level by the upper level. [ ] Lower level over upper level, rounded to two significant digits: 0.86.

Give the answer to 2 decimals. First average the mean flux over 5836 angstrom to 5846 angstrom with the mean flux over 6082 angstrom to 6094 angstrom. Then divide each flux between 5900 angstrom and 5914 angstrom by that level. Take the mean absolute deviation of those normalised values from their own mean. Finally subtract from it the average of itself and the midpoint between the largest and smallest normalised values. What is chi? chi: -0.29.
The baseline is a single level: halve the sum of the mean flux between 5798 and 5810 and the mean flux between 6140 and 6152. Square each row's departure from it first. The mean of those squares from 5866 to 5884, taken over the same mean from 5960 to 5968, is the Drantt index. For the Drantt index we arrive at 1.5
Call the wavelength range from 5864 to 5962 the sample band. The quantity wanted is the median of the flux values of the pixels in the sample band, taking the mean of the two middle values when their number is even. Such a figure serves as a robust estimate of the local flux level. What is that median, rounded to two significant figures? 81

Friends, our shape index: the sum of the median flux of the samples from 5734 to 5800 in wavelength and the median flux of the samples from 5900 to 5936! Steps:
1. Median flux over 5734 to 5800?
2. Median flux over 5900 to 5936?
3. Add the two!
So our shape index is 191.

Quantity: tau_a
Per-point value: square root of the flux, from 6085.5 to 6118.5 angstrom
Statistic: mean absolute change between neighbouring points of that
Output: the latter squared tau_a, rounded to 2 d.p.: 0.12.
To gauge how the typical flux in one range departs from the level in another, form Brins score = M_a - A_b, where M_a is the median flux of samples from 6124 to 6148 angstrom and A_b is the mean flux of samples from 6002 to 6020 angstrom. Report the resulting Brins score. 25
